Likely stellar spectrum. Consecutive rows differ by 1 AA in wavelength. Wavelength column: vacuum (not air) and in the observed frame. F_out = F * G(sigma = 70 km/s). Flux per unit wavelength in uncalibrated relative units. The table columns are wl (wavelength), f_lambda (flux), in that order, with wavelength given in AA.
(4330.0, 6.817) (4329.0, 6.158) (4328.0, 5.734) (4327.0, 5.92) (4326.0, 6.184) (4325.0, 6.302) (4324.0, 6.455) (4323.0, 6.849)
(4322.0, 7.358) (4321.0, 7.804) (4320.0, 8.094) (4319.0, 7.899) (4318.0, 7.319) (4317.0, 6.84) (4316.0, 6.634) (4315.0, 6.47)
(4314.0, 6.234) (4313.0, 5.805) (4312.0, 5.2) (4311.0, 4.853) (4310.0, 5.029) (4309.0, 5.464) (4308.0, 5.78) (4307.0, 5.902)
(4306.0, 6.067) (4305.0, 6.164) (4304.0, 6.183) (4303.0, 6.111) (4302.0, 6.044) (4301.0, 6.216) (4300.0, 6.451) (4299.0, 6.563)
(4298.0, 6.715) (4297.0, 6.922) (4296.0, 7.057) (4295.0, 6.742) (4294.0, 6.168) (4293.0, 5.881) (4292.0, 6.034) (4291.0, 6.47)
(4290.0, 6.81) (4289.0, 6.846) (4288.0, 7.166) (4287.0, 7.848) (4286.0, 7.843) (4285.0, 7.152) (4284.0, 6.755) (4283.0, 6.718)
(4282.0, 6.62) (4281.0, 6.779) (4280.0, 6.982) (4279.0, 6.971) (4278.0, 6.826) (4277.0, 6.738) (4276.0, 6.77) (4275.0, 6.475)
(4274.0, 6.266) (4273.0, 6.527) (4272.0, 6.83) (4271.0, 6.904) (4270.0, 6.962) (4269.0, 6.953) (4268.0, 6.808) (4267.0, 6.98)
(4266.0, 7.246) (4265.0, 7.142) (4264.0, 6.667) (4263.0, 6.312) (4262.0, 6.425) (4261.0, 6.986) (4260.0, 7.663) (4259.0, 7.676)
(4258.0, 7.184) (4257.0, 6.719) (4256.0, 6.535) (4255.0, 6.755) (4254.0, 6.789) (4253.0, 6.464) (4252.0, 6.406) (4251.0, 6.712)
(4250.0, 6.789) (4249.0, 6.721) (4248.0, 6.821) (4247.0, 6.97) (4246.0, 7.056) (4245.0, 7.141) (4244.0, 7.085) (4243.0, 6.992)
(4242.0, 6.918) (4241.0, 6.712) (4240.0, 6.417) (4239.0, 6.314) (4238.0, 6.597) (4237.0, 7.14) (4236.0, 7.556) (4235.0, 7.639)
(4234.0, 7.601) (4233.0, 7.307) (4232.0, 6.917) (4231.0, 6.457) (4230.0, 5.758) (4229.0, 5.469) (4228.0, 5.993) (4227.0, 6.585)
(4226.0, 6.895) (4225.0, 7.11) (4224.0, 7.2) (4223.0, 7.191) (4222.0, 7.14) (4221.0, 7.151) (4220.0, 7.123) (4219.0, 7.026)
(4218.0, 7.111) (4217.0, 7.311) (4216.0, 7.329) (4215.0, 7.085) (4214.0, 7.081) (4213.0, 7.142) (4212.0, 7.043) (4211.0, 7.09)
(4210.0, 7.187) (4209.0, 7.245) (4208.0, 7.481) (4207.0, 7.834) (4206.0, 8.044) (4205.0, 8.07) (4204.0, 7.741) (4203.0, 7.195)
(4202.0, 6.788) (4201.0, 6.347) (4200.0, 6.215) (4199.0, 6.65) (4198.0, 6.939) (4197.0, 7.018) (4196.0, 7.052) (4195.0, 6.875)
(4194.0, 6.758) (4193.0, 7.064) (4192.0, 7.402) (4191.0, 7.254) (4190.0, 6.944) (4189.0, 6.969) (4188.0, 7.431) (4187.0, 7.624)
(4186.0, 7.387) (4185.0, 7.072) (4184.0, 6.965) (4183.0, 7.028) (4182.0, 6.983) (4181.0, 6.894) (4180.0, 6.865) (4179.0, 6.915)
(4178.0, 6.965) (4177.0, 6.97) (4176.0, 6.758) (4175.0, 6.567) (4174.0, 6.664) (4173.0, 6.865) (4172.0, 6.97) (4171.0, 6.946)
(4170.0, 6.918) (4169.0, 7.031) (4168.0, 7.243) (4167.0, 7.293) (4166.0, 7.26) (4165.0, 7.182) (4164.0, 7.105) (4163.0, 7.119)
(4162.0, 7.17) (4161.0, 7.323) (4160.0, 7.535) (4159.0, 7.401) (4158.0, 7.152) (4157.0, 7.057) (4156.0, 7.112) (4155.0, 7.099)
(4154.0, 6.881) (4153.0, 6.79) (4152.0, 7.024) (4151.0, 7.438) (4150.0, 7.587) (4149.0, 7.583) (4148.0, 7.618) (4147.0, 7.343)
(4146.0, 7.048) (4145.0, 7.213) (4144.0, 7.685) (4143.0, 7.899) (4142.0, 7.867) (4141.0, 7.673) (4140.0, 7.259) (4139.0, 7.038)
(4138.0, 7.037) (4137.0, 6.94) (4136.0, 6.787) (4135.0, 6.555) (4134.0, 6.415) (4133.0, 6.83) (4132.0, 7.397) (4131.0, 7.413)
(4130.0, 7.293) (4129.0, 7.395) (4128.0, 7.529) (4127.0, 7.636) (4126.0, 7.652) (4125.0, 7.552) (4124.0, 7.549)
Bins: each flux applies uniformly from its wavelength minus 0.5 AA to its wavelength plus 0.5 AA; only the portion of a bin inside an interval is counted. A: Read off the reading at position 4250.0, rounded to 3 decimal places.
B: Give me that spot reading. 6.789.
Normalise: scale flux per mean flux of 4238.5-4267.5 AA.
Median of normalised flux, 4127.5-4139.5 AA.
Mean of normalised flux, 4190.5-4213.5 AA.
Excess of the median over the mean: -0.02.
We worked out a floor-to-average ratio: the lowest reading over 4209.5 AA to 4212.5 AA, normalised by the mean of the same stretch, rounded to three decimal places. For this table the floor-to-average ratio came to 0.991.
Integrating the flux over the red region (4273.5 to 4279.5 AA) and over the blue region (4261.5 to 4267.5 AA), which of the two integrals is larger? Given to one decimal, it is 40.8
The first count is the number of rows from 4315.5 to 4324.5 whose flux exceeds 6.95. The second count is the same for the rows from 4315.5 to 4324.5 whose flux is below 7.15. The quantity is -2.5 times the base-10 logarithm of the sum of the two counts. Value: -2.39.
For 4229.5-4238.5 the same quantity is -2.50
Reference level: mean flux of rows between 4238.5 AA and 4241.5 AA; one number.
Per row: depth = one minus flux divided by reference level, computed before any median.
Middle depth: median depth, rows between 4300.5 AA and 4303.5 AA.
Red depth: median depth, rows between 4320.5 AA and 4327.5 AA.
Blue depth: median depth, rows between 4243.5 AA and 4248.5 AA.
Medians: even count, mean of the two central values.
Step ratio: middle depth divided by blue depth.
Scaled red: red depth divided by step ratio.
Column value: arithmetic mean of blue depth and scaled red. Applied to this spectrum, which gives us -0.047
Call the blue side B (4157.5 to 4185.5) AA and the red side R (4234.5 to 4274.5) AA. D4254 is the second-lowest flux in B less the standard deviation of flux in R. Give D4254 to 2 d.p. 6.30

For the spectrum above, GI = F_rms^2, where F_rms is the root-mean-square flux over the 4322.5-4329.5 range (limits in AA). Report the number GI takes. 38.9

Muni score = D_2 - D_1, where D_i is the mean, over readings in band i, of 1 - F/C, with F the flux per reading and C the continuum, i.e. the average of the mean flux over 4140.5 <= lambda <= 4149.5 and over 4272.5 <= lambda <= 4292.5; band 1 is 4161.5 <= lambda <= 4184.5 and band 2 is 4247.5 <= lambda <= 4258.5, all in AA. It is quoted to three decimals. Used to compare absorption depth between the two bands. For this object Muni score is 0.037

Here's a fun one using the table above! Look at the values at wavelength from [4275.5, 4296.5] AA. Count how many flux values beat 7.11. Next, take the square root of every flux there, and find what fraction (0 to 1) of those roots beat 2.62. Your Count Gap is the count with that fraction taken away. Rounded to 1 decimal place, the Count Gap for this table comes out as 3.7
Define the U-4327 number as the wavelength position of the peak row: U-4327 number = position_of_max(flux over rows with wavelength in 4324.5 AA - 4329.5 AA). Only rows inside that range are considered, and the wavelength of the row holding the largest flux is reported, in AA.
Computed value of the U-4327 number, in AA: 4325.0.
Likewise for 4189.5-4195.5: 4192.0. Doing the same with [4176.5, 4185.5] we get 4185.0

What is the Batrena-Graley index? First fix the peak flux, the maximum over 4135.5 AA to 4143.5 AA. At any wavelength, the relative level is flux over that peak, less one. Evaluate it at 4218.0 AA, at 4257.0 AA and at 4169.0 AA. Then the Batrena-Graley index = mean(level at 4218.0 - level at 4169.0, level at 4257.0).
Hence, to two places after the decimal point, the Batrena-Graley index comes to -0.07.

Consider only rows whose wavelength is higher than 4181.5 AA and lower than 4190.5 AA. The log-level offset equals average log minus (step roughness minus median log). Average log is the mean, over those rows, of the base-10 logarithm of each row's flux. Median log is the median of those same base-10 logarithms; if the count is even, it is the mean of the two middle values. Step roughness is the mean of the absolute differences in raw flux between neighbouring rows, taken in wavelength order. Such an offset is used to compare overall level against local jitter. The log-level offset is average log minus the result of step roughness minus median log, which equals 1.52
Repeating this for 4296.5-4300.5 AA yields 1.49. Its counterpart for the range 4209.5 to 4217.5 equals 1.63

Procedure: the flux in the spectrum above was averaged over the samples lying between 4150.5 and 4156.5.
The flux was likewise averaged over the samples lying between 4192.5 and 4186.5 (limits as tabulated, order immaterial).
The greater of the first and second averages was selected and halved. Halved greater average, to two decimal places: 3.64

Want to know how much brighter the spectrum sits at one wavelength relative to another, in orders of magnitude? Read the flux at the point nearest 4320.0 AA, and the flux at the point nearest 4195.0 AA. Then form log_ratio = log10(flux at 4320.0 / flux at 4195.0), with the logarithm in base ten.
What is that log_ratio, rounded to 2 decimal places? 0.07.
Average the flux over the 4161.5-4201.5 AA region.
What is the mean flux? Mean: 6.99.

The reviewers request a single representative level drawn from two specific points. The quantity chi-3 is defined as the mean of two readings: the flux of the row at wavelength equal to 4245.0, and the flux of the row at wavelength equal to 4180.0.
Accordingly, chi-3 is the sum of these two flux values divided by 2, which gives 7.0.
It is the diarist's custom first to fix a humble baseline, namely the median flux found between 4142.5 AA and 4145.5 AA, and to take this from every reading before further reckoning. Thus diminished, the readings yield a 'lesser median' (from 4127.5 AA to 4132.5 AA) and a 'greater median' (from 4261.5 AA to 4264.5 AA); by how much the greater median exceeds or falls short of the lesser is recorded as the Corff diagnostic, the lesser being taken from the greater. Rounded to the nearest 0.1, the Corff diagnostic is -1.0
